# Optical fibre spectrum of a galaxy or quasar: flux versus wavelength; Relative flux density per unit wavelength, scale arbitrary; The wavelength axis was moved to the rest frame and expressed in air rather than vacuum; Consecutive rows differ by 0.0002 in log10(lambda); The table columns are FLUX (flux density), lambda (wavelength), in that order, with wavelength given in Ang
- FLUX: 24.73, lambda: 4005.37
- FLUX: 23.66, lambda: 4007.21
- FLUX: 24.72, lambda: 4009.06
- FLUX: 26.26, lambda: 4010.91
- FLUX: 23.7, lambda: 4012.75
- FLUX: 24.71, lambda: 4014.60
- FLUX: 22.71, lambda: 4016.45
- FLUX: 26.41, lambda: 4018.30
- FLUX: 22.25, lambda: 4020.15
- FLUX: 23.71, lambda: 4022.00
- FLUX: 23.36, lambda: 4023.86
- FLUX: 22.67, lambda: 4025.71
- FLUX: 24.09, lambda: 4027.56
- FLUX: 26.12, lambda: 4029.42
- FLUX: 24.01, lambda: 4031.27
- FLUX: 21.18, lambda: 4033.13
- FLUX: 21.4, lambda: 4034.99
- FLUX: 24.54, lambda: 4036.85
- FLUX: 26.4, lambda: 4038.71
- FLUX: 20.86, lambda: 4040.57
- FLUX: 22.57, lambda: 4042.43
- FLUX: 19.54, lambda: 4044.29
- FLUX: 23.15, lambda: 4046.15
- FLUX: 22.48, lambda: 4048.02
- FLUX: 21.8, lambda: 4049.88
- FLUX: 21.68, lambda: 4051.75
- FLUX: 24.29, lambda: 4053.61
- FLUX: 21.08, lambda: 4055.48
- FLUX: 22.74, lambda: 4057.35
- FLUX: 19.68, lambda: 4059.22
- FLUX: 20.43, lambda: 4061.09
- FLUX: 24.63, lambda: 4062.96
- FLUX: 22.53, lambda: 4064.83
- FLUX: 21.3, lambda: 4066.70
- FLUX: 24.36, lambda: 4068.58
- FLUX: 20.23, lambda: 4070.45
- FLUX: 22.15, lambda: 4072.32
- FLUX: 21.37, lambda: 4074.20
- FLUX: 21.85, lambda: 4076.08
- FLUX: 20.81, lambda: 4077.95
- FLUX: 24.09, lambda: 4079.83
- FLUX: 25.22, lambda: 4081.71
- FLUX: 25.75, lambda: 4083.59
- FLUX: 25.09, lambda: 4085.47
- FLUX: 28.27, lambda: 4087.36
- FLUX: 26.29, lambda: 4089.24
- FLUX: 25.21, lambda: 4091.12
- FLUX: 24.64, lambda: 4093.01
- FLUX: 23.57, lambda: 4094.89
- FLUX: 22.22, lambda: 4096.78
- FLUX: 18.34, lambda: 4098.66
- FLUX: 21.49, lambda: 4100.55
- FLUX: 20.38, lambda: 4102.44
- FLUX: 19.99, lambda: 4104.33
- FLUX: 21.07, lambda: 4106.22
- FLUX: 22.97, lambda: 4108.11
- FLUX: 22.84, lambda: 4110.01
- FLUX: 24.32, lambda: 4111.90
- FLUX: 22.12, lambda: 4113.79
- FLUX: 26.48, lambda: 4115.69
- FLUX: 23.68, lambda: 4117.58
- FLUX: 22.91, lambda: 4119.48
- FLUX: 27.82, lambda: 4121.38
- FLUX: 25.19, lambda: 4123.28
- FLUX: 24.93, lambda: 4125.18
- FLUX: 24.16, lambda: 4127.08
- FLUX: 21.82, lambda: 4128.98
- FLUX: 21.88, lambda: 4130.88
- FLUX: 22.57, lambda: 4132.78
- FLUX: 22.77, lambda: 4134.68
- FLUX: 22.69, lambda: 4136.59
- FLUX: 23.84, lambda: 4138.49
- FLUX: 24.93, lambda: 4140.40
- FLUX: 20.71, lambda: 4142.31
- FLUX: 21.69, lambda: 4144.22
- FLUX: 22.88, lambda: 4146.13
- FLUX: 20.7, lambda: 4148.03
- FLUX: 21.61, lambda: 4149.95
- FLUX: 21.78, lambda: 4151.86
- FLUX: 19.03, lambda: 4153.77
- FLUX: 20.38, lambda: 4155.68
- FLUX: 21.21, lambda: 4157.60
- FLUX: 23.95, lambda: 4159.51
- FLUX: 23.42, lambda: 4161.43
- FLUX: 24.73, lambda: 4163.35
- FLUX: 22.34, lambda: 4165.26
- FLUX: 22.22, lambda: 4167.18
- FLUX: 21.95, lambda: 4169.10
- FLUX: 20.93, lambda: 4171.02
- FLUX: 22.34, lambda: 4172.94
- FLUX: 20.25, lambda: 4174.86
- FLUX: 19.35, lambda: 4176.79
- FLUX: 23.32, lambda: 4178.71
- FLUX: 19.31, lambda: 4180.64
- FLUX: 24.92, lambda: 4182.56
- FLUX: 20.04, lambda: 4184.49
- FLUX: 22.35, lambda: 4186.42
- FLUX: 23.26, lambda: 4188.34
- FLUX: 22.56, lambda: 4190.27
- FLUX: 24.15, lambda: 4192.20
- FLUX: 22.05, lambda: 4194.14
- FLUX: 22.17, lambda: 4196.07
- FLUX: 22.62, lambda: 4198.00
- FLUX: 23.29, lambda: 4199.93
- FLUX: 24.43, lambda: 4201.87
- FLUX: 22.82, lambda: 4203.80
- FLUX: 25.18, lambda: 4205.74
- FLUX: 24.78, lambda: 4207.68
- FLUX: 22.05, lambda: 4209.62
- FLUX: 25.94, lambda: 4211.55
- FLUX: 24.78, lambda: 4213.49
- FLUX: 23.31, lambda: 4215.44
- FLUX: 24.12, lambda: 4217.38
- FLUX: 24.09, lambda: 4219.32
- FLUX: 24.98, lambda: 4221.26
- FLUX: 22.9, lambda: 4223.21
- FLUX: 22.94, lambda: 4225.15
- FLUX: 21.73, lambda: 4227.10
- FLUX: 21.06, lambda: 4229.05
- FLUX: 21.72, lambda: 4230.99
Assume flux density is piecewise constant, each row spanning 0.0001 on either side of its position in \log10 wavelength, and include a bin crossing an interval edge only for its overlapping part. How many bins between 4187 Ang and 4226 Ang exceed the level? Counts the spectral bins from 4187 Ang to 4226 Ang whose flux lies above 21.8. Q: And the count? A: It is 20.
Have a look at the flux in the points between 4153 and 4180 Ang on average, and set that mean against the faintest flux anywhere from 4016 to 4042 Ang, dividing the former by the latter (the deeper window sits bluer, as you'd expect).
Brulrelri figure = 1.05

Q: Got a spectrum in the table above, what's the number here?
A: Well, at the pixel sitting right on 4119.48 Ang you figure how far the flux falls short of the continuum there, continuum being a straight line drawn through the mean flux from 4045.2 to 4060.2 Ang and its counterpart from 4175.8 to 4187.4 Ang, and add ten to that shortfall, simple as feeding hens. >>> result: 8.9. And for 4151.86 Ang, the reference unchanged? 9.9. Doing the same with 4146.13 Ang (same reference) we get 8.8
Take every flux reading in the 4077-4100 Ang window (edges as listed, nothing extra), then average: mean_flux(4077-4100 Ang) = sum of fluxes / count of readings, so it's 24.1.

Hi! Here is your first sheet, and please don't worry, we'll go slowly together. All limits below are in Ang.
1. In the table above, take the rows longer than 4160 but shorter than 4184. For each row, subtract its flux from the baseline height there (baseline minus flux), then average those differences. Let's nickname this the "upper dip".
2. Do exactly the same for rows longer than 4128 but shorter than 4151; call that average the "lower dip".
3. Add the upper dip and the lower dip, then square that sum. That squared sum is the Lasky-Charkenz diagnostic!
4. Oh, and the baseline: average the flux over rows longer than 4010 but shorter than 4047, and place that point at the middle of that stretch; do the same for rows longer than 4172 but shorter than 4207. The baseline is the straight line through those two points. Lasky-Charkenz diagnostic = 0.9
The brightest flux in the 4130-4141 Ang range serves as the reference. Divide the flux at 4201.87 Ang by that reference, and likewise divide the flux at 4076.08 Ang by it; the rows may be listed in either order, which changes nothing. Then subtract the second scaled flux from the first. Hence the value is 0.10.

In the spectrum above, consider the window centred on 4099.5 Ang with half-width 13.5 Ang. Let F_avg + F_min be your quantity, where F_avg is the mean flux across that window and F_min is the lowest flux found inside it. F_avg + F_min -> 41.3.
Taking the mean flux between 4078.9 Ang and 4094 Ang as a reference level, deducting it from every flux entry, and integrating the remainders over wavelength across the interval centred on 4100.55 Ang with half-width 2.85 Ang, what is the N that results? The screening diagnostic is -31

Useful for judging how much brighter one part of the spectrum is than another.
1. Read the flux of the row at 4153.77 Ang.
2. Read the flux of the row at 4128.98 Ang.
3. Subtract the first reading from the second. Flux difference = 2.8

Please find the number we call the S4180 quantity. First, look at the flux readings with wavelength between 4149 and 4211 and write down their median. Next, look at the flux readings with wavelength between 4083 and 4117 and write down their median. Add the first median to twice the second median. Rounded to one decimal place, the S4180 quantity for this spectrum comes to 68.9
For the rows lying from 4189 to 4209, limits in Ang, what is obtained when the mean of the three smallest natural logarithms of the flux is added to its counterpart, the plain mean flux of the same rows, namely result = 26.5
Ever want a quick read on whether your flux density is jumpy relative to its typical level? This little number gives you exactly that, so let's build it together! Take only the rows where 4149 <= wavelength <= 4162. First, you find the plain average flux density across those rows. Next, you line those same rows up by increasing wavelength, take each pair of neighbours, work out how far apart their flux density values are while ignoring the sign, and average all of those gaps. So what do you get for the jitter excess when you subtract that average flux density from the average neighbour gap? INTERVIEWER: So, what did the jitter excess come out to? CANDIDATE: -20.2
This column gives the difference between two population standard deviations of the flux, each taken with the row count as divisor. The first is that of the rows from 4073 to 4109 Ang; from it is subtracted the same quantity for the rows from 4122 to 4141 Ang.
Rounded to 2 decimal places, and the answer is 1.26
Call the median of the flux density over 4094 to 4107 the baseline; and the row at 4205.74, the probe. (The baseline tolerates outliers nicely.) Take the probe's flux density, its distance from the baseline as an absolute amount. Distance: 4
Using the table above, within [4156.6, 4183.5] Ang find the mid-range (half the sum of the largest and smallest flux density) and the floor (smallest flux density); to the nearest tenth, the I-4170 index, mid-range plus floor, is 41.4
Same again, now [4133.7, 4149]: 43.5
